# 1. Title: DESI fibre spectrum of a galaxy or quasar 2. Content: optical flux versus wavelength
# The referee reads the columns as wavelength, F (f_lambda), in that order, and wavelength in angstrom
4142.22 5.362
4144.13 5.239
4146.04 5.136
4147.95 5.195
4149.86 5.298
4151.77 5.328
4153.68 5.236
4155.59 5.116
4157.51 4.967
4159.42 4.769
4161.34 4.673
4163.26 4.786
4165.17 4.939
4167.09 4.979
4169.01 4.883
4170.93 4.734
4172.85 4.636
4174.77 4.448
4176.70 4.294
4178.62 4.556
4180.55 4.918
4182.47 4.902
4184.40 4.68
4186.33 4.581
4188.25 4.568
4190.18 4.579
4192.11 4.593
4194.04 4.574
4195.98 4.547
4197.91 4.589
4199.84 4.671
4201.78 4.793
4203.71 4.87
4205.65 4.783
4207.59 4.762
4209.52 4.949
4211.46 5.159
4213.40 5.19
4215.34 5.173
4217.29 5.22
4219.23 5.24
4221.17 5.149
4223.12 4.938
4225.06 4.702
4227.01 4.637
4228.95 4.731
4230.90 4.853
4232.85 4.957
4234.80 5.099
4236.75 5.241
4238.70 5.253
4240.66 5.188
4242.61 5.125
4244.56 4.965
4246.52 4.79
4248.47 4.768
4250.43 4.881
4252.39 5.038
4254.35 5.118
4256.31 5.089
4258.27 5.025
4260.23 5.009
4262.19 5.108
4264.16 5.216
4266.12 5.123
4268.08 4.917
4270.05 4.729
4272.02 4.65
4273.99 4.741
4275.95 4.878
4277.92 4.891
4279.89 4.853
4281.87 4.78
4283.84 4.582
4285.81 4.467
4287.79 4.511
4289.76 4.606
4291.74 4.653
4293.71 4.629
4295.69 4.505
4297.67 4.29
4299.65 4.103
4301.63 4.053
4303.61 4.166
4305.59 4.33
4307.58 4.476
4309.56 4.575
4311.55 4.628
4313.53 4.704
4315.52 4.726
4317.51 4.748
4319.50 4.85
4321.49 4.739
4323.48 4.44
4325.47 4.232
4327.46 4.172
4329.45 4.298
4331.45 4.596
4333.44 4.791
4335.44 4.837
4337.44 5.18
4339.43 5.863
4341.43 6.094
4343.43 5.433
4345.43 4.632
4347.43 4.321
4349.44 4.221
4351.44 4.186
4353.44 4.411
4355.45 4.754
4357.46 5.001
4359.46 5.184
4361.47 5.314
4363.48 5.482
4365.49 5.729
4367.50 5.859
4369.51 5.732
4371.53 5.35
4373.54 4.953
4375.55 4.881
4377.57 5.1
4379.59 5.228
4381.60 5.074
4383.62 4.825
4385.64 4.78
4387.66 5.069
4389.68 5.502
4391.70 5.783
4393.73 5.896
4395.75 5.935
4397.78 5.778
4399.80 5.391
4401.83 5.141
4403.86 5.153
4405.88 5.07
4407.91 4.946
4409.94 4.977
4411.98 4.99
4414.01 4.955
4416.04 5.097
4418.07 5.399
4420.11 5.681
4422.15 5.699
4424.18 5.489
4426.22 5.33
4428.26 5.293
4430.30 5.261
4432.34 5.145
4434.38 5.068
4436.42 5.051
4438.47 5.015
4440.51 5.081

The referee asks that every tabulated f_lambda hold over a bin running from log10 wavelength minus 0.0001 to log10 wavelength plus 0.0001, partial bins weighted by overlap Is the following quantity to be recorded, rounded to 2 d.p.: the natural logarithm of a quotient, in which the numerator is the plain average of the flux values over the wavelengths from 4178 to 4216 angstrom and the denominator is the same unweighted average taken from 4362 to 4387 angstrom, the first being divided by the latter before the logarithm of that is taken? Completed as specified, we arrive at -0.10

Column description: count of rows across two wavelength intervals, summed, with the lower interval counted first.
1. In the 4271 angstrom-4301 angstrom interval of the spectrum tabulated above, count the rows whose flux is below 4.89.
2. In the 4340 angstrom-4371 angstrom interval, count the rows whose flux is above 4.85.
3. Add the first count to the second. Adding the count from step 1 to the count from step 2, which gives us 23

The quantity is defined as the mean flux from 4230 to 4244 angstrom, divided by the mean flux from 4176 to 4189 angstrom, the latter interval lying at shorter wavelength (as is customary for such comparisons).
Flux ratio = 1.10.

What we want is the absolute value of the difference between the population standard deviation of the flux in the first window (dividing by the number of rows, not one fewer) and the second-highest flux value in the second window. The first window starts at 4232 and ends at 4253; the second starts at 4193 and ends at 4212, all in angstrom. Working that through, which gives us 4.79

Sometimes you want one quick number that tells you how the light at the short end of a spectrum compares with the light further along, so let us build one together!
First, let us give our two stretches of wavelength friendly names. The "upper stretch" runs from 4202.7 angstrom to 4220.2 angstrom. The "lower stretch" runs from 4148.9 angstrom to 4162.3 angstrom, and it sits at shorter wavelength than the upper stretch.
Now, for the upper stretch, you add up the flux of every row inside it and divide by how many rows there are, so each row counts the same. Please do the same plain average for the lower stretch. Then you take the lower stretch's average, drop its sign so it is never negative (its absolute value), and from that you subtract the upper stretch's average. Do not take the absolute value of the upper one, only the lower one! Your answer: 0.0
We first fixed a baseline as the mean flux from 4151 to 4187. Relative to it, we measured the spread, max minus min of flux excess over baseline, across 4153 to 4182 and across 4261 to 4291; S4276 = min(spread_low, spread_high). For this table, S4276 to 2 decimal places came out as 0.75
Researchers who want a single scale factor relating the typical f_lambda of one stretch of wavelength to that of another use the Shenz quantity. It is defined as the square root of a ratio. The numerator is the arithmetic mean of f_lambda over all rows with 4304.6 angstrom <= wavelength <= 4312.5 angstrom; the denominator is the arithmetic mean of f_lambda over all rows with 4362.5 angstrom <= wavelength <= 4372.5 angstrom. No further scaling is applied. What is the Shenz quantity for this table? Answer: 0.89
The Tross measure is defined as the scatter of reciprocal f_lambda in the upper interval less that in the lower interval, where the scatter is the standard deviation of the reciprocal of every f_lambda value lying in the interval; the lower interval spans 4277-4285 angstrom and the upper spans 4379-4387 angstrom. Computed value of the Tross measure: 0.002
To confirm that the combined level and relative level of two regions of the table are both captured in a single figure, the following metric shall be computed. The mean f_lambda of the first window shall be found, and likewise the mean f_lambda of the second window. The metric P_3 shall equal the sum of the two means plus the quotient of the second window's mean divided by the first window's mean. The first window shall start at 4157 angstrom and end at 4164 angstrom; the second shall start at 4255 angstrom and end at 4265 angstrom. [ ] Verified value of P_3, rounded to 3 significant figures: 10.9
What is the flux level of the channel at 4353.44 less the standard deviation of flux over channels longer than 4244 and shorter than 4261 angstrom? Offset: 4.3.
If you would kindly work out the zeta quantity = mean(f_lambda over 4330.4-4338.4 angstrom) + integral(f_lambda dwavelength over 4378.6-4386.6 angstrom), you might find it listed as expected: 45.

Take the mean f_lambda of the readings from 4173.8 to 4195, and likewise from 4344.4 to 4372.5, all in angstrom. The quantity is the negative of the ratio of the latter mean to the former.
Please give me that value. -1.09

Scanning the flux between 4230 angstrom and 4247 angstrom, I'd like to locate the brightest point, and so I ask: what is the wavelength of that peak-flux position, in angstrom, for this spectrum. 4238.70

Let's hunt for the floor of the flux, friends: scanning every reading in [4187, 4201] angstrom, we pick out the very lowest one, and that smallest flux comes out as 4.547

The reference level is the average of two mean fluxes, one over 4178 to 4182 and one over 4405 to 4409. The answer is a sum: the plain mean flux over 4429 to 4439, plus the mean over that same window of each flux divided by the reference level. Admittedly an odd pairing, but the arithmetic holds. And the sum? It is 6.16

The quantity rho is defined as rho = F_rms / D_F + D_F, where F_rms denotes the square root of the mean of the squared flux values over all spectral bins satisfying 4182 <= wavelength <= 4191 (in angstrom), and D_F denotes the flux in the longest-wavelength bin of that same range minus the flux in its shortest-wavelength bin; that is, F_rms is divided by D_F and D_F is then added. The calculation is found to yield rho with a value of -15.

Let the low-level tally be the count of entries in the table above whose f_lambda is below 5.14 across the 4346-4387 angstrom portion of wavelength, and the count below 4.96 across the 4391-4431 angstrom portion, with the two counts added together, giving 14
